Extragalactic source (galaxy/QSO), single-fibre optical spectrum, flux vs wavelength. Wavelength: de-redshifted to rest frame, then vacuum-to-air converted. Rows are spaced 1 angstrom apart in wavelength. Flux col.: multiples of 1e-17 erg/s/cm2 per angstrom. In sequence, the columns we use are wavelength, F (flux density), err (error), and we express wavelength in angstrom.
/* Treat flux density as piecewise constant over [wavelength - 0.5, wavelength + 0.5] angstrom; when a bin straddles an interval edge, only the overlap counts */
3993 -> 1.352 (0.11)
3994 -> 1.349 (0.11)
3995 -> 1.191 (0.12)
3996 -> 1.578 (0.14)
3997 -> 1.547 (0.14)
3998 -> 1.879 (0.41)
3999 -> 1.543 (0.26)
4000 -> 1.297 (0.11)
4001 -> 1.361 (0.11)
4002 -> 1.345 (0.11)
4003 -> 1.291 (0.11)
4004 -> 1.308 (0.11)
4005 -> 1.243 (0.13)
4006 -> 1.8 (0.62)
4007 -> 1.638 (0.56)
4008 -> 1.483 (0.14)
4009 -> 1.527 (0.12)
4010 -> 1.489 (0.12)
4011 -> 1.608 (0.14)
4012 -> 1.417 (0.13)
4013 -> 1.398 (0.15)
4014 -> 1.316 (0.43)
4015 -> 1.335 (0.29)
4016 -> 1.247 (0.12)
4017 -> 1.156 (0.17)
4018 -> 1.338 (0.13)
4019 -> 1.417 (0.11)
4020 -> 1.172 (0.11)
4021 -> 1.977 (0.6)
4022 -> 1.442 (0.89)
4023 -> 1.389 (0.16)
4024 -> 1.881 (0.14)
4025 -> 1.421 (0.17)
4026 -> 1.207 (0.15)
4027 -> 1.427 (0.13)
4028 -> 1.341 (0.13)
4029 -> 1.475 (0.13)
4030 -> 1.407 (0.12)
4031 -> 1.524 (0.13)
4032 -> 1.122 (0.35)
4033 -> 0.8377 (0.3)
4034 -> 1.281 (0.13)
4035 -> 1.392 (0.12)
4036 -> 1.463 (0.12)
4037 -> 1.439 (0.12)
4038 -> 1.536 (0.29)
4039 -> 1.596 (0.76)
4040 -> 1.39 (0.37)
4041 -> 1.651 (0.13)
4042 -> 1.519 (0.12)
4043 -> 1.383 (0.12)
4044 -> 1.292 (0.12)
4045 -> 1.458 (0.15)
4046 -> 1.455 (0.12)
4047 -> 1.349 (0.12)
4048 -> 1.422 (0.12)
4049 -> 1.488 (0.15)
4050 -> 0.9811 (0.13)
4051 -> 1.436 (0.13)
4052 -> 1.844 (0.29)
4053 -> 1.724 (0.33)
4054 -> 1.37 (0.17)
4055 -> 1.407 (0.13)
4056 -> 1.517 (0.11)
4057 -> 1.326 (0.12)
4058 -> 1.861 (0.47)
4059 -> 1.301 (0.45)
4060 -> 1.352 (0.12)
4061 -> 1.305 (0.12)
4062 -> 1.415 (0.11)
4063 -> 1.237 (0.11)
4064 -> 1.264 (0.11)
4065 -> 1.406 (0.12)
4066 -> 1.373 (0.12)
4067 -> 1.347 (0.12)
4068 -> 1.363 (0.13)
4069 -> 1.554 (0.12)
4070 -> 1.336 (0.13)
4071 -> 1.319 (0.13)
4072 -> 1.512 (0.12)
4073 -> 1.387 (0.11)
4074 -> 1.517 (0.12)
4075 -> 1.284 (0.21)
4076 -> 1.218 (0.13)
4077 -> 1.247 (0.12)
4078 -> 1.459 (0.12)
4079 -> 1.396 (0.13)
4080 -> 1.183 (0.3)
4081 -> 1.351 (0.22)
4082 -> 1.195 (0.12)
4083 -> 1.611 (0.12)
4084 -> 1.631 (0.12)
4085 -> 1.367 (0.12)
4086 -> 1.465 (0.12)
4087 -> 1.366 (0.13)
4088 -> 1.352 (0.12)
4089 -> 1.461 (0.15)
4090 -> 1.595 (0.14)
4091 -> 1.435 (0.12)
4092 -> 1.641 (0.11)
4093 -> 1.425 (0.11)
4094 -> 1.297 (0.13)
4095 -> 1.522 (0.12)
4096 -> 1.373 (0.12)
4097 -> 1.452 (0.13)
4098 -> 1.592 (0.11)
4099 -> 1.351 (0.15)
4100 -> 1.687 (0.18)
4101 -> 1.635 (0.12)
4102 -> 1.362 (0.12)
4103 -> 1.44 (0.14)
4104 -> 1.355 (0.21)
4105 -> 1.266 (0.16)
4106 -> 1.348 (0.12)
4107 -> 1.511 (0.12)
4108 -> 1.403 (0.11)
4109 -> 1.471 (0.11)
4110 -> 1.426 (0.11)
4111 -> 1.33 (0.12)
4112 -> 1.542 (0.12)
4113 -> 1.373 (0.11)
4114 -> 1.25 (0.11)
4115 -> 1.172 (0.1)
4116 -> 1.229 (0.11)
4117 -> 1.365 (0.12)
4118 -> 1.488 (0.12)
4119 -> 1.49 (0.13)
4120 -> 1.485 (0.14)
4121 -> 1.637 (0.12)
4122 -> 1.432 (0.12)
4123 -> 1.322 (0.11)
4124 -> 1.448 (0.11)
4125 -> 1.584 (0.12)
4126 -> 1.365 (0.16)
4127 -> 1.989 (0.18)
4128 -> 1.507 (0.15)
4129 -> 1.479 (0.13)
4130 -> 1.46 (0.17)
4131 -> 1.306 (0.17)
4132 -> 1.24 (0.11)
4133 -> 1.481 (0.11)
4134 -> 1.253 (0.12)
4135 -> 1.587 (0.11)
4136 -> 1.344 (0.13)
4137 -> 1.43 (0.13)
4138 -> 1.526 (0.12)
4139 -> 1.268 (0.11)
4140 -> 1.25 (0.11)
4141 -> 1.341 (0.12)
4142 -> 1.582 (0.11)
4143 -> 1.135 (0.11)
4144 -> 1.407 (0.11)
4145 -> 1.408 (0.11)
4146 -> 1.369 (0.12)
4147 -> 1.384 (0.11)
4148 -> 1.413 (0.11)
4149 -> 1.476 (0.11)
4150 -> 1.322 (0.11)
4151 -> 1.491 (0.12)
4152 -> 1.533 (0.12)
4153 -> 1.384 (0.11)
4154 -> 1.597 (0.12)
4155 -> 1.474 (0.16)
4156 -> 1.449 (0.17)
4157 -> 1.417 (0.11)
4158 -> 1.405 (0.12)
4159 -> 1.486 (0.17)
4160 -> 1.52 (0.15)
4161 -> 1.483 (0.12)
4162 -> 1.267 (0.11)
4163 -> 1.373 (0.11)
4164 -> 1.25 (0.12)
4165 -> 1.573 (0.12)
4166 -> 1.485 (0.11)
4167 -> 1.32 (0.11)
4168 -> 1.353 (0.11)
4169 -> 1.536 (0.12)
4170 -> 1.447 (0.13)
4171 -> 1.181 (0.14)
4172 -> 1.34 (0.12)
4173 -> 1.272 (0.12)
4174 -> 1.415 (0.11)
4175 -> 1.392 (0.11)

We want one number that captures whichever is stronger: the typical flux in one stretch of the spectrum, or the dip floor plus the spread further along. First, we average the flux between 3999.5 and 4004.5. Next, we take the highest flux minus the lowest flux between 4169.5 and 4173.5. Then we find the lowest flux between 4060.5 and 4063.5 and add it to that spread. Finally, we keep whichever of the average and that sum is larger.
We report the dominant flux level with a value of 1.50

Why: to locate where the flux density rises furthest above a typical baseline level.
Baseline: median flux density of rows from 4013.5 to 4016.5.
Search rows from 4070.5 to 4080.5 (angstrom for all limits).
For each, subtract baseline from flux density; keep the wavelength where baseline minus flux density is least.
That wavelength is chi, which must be 4074 angstrom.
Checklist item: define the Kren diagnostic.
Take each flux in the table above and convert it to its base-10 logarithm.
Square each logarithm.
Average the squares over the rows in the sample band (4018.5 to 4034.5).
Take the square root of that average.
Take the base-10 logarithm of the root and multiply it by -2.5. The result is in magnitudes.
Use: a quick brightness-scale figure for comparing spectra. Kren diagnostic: 1.99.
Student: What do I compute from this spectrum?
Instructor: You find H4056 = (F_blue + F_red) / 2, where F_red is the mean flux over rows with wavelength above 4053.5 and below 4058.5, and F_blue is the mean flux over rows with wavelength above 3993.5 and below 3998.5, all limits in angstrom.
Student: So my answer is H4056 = 1.50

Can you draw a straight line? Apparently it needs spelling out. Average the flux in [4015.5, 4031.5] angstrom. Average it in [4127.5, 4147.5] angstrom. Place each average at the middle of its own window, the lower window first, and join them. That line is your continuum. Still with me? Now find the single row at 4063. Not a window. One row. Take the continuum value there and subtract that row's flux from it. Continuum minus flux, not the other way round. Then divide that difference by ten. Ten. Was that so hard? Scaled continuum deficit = 0.02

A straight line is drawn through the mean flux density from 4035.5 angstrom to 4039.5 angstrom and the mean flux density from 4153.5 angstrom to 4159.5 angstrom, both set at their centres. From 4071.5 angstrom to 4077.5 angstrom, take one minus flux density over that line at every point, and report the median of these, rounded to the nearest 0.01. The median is 0.11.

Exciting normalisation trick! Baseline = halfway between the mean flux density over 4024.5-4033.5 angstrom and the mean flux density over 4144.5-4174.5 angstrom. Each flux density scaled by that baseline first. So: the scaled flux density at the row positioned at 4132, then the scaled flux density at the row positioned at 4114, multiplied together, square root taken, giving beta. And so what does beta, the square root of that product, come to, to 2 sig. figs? 0.92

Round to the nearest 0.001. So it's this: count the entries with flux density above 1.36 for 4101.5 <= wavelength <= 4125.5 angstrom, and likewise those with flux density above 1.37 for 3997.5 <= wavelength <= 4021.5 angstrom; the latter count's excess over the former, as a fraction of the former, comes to -0.250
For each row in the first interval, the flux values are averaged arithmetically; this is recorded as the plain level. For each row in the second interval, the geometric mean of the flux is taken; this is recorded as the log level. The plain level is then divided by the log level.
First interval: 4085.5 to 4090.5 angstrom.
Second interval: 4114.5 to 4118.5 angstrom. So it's 1.11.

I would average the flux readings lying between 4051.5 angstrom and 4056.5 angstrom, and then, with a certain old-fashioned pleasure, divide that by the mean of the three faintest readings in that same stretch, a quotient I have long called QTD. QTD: 1.10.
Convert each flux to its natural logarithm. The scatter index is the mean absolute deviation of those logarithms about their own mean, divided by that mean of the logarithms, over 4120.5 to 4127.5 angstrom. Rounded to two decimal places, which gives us 0.25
